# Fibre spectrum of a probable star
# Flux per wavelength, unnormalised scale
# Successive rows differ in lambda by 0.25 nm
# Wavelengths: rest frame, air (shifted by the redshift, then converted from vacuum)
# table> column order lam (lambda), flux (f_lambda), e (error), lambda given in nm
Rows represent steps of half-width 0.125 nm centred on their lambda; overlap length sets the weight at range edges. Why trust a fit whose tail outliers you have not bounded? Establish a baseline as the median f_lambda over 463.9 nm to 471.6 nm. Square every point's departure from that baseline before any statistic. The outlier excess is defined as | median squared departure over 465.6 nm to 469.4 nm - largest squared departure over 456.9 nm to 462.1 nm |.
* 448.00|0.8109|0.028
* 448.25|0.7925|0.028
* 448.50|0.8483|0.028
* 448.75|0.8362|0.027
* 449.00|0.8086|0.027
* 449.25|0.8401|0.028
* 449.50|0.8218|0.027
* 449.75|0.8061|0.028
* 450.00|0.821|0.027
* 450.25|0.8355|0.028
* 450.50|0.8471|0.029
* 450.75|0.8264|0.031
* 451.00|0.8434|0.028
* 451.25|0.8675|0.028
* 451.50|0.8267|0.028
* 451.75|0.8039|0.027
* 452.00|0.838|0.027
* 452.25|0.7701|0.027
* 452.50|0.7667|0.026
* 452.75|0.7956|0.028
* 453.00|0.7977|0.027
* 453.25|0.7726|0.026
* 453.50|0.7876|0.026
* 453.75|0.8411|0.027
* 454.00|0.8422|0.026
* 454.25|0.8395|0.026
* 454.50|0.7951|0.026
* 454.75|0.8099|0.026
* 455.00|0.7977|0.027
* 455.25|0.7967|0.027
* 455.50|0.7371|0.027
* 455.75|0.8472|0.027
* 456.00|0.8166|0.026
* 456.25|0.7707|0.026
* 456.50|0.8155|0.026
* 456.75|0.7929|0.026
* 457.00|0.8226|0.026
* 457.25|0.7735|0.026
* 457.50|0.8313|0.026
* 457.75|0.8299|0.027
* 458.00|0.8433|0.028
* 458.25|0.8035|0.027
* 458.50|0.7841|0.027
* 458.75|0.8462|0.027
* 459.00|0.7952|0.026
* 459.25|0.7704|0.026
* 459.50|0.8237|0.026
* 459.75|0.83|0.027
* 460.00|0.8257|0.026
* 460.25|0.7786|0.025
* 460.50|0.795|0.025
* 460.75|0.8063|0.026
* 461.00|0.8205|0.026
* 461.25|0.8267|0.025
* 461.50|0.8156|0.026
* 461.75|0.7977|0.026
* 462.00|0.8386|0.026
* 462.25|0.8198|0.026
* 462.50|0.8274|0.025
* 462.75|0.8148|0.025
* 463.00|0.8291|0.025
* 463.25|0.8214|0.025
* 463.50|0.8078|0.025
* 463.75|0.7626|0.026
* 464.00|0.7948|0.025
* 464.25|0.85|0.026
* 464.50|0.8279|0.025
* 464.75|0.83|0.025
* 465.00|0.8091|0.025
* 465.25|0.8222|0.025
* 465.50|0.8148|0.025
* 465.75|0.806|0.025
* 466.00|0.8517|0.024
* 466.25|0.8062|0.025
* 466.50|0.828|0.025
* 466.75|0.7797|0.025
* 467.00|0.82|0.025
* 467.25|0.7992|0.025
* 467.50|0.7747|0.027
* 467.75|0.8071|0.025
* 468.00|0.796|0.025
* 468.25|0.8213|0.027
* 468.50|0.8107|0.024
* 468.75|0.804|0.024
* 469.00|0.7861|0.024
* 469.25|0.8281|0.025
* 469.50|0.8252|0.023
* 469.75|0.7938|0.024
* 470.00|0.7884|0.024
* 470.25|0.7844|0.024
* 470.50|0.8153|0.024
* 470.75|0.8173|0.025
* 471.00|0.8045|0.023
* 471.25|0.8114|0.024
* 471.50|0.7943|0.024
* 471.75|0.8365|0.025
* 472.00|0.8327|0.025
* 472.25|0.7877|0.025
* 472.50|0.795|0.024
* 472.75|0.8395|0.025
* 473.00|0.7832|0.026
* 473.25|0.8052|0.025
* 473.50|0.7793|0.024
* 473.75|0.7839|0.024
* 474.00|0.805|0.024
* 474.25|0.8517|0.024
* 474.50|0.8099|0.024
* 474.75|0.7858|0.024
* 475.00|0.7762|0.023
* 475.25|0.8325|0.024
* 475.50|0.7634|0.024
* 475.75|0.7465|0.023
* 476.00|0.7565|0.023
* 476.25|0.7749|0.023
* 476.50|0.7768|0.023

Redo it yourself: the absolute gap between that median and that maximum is 0.0013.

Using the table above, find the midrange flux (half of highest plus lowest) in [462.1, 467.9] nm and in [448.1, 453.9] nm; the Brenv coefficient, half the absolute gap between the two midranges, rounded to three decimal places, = 0.005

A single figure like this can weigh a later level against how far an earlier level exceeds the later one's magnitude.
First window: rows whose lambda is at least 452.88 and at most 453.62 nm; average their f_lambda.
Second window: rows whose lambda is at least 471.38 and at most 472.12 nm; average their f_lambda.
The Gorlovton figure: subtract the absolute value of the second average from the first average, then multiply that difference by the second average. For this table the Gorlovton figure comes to -0.029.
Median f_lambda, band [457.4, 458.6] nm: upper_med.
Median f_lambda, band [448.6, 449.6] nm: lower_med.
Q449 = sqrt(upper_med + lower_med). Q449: 1.29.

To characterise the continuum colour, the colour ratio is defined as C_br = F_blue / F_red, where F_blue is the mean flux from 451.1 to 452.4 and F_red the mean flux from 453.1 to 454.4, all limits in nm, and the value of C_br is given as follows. 1.01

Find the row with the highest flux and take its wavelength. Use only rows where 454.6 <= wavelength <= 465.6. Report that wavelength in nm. 464.25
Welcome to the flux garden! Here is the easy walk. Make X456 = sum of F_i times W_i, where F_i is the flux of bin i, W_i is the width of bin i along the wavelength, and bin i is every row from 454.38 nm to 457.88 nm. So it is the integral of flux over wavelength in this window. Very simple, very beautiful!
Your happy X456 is 2.81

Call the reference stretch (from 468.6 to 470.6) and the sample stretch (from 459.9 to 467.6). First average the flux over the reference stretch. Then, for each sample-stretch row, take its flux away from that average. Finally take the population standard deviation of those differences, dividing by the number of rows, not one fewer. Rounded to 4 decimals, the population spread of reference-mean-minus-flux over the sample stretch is 0.0204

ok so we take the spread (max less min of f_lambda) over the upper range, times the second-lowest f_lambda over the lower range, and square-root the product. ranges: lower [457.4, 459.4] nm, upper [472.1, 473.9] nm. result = 0.22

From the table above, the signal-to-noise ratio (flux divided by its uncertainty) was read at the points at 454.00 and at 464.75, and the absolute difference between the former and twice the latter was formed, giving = 34.0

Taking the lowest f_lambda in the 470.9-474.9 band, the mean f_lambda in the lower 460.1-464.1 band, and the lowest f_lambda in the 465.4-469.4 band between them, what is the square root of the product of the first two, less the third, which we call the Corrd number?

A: 0.020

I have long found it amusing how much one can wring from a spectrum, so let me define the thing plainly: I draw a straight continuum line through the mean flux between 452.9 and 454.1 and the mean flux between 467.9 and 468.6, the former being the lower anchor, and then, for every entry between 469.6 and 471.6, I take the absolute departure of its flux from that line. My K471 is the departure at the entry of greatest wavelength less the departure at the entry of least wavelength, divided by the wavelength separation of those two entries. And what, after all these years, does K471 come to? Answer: 0.000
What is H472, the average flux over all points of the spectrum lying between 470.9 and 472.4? 0.811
